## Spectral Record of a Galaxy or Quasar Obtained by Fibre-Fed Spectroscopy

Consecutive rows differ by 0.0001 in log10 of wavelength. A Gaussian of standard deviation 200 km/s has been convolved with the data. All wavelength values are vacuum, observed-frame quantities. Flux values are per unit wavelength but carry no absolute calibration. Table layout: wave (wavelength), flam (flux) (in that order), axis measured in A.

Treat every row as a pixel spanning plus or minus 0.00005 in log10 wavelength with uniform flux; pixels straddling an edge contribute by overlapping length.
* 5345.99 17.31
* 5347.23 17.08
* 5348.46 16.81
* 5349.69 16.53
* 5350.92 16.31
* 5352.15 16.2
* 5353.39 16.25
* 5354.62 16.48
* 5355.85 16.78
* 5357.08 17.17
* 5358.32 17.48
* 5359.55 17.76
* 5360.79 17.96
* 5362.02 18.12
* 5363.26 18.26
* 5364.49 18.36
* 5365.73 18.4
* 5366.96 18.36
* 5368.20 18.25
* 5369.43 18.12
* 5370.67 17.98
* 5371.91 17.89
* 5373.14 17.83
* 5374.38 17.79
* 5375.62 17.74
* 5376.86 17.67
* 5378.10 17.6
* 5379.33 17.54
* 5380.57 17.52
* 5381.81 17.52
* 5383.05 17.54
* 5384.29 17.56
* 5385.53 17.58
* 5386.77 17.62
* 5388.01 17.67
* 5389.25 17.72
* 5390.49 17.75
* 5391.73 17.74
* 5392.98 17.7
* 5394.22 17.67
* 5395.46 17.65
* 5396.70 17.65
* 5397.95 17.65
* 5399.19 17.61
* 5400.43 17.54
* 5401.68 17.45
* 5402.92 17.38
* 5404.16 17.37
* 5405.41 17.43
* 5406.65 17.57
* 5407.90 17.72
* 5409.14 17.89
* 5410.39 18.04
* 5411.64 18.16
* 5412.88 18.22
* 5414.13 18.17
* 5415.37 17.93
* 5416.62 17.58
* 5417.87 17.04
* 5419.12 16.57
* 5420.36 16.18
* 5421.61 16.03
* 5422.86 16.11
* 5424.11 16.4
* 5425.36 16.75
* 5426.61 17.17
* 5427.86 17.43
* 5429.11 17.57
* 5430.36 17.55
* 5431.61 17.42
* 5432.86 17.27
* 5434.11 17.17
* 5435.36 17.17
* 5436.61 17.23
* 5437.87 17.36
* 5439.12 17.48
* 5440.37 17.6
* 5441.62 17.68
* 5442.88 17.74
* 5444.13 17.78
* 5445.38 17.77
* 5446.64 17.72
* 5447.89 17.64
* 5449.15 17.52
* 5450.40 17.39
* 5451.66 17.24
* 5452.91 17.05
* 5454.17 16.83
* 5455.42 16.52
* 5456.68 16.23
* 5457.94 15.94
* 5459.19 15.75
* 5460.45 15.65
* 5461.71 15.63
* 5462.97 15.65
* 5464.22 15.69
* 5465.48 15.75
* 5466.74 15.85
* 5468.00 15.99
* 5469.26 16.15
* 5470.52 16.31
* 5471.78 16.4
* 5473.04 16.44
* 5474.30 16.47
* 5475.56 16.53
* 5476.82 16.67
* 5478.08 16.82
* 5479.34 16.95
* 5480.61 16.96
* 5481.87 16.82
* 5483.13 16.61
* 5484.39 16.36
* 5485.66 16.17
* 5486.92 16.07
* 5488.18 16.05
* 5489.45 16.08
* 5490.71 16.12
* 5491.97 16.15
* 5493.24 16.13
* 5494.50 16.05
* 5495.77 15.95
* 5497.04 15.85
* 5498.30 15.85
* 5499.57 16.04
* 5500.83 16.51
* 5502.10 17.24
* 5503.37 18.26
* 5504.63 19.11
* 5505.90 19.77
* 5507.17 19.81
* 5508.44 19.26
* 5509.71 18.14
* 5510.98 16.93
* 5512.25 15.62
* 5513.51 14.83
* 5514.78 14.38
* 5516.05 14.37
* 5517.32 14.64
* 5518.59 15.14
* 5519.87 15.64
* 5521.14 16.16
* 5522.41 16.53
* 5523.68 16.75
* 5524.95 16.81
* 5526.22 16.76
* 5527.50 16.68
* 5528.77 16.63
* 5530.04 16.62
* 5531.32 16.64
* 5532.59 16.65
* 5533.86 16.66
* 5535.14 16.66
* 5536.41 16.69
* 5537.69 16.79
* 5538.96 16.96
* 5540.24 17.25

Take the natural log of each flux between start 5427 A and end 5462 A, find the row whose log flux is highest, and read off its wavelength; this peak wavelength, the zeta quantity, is 5444.13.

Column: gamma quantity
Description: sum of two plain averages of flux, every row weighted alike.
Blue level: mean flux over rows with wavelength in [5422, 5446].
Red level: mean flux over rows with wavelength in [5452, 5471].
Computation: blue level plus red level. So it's 33.4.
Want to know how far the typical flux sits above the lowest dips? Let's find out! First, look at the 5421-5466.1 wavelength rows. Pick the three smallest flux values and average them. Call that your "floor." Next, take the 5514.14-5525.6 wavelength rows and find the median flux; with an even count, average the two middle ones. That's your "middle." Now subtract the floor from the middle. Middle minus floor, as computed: 0.0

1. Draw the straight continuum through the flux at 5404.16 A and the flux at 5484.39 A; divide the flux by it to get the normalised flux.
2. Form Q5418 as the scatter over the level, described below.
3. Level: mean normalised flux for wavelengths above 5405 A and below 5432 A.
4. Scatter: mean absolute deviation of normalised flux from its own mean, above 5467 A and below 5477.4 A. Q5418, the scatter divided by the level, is 0.012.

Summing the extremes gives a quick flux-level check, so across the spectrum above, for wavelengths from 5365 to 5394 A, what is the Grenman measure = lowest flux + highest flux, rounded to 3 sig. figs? 35.9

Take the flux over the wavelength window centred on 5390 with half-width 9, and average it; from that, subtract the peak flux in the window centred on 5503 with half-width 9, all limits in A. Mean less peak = -2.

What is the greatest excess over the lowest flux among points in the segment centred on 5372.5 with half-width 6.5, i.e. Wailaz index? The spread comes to 0.8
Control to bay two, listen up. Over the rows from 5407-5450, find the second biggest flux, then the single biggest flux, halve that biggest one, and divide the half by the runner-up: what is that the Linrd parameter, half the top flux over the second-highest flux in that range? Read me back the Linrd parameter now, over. 0.501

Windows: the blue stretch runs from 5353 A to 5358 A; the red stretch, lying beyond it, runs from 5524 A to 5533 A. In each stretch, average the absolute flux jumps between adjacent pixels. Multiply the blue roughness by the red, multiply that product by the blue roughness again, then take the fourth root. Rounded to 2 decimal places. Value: 0.24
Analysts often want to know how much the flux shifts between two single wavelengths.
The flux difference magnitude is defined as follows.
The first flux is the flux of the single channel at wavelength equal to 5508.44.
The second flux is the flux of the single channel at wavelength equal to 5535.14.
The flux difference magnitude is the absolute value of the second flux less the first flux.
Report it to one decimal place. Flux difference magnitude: 2.6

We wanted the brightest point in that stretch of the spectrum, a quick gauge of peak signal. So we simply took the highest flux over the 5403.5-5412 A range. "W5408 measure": 18.16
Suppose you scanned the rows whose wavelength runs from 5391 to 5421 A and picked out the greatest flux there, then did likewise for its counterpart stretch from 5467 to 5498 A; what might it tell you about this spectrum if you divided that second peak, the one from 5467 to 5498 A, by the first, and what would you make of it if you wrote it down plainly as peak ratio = 0.93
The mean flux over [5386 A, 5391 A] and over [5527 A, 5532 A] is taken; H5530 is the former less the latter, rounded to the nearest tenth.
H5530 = 1.0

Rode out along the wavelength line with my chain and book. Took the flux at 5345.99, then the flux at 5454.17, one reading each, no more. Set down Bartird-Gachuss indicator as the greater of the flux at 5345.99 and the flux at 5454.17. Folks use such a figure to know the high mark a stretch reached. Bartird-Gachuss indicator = 17.3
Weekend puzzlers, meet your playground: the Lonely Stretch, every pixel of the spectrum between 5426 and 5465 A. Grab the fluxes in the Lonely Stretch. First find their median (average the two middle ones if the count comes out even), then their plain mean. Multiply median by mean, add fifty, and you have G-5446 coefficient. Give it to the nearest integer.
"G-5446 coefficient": 344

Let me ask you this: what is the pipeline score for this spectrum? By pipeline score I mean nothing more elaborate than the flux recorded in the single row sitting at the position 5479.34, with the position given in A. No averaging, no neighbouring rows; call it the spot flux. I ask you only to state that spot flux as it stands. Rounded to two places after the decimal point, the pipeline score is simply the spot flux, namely 16.95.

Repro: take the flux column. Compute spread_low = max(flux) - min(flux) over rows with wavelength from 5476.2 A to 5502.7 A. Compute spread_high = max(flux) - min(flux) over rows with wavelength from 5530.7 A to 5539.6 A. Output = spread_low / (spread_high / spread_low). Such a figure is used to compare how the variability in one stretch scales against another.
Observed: 6.0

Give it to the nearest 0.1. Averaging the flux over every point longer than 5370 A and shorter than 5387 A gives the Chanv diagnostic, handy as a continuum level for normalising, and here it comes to 17.7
